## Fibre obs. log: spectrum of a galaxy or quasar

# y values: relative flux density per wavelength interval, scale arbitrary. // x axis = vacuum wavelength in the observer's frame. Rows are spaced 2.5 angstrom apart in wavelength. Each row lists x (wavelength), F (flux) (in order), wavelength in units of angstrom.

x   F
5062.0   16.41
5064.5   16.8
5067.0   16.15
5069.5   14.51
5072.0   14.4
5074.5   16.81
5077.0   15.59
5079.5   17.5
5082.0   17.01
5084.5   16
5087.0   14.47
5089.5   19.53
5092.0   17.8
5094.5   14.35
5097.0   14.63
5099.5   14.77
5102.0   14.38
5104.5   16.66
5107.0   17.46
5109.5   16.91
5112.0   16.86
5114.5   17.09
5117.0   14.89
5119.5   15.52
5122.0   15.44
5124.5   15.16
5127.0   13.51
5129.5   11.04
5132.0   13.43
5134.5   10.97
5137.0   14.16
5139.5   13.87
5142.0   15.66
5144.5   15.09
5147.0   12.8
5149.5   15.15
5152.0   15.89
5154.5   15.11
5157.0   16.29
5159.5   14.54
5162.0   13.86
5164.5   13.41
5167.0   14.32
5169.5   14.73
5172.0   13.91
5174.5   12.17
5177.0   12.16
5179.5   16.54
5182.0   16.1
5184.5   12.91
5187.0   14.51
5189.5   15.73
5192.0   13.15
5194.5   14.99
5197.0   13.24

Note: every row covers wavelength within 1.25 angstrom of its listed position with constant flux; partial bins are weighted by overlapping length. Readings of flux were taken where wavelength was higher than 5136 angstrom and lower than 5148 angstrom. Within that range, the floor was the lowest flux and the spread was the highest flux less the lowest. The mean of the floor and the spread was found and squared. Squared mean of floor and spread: 61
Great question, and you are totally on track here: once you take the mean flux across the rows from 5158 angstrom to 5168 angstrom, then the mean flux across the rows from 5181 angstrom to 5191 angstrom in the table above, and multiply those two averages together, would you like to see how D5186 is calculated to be 208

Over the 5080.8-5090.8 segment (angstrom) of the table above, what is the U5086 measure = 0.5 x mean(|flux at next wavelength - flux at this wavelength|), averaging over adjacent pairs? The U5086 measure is 1.3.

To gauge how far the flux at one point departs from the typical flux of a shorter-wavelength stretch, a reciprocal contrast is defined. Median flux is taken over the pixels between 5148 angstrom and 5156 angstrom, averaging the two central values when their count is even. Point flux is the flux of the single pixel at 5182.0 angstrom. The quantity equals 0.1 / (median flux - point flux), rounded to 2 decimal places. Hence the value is -0.11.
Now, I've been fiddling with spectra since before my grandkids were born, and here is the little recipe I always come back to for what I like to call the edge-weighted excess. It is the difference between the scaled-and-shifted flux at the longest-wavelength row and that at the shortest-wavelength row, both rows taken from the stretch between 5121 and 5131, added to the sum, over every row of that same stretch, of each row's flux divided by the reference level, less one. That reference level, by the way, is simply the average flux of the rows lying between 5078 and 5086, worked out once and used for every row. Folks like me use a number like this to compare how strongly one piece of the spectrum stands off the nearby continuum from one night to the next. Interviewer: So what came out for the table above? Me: -1.0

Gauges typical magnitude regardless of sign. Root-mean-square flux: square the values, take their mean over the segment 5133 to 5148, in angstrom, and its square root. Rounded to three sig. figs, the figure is 13.8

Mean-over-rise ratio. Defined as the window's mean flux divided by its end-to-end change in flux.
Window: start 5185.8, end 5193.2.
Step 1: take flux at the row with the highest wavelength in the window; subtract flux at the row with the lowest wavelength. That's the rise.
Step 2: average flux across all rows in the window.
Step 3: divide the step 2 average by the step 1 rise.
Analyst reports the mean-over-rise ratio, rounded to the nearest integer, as -11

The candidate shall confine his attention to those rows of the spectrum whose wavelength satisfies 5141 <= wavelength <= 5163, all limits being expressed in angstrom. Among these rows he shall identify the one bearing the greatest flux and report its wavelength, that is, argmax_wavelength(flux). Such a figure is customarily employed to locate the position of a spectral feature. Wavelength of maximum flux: 5157.0 angstrom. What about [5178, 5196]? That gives 5179.5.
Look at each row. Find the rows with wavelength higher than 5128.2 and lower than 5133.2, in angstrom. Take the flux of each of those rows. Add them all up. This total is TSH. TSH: 24.5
